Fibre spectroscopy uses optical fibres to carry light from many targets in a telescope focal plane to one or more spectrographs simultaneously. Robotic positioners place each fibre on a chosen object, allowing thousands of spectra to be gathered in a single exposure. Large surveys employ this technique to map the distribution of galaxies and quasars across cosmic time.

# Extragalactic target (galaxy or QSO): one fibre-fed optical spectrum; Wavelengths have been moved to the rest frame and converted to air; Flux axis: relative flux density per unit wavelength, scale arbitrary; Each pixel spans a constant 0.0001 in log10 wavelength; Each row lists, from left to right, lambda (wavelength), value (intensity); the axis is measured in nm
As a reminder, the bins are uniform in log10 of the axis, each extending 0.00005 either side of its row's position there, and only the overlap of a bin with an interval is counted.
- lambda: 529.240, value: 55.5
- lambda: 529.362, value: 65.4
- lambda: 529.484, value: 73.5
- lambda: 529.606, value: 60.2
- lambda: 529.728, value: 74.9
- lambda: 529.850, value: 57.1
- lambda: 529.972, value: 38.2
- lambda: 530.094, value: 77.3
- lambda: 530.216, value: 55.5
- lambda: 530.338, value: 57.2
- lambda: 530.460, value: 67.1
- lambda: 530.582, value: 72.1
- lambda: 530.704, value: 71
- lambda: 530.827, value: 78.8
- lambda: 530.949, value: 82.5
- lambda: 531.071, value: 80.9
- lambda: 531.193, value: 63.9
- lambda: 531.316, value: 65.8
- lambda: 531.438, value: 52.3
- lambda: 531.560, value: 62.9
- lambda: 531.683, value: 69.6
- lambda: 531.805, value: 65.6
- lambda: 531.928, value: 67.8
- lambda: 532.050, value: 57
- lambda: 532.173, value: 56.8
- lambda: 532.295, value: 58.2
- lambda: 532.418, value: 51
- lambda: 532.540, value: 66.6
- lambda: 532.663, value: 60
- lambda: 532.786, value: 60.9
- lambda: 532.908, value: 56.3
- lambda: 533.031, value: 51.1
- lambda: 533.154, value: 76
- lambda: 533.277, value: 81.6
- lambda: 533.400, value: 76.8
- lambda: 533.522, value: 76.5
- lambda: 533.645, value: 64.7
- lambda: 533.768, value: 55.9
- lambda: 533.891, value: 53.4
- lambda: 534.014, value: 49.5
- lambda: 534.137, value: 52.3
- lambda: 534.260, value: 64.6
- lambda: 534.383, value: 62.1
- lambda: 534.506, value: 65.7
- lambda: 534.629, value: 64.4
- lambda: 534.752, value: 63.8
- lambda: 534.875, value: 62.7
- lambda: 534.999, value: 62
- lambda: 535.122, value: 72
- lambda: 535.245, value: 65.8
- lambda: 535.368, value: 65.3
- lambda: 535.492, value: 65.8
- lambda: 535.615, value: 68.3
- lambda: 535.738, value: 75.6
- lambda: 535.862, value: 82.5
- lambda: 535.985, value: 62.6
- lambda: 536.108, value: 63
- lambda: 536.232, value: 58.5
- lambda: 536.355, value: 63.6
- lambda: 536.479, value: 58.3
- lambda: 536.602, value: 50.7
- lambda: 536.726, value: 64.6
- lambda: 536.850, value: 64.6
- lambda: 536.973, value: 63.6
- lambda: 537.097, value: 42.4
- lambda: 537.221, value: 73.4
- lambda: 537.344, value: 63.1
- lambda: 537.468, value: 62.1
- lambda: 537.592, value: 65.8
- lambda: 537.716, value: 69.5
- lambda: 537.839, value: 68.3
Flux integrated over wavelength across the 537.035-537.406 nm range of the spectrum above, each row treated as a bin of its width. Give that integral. 22.1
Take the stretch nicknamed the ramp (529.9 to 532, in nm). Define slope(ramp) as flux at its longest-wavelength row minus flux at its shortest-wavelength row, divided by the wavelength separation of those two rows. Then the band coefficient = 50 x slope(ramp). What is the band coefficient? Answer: 757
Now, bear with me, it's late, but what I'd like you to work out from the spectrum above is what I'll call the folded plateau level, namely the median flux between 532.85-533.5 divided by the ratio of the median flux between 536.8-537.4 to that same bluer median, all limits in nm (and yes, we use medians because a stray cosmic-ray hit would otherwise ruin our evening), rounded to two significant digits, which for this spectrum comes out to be 91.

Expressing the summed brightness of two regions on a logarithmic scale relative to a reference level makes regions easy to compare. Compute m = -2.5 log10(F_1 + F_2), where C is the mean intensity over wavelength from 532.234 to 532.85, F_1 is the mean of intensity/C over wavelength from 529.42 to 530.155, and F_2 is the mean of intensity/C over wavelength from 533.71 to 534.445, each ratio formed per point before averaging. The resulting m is -0.76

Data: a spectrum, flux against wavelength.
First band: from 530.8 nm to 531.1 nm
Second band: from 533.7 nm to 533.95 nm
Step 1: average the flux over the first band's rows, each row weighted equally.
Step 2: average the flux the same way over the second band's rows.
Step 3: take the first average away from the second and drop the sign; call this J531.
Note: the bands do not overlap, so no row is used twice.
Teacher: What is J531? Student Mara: 26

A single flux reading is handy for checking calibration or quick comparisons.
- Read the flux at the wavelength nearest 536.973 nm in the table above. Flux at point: 63.6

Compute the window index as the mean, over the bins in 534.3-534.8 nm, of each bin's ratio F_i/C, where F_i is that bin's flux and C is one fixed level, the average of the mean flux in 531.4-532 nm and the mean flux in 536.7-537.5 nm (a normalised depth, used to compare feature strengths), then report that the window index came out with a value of 1.02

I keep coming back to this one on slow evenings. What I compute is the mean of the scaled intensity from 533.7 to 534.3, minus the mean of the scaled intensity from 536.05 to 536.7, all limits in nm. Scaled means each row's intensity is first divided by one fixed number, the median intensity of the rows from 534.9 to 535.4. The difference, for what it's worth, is -0.06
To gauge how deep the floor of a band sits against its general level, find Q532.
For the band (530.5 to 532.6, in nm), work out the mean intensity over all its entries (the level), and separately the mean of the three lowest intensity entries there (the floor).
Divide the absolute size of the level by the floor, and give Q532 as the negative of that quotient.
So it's -1.24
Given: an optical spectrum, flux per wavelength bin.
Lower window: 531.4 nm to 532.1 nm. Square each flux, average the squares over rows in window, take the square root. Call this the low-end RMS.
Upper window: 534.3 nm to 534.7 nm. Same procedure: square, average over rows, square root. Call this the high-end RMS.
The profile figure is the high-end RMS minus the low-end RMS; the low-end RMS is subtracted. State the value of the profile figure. 1.3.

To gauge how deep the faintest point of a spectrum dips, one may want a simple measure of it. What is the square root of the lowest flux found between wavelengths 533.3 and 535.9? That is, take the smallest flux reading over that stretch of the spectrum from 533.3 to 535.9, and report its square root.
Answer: 7.04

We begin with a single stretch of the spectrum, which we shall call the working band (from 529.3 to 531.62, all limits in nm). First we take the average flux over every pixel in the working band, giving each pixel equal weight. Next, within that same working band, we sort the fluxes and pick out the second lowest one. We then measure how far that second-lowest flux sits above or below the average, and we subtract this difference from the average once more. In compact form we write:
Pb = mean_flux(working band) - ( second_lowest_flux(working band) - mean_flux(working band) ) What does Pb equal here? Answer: 80.0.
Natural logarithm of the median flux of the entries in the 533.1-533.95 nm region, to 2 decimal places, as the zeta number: 4.33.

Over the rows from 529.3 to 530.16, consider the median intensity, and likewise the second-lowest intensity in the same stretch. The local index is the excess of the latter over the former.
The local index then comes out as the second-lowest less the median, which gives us -8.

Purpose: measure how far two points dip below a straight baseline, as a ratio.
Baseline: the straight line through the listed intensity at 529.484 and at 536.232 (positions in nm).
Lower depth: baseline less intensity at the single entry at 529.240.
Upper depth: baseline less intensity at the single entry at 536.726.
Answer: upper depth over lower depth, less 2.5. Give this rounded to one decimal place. -2.9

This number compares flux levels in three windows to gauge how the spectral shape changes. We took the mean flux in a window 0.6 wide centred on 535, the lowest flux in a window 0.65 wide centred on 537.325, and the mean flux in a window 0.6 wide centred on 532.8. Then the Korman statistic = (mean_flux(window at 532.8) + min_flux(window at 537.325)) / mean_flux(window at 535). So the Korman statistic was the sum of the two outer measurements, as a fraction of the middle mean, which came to 1.55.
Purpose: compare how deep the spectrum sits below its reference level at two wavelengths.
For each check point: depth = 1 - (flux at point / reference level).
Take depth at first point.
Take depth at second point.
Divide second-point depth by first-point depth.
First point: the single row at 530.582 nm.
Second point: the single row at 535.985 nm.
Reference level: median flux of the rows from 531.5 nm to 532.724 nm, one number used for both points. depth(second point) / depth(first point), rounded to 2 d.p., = 0.11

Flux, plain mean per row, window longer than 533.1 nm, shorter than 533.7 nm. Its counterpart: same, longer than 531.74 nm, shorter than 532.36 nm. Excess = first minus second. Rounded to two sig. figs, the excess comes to 14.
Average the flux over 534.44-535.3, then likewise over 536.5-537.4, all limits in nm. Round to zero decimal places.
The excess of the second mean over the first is -5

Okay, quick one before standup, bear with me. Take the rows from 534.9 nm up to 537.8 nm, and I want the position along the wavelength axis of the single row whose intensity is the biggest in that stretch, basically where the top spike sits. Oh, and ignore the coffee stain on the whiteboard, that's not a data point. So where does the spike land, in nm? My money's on 535.862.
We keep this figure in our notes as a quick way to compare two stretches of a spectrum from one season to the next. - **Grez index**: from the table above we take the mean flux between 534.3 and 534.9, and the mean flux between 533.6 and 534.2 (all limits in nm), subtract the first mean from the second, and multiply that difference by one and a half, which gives -13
